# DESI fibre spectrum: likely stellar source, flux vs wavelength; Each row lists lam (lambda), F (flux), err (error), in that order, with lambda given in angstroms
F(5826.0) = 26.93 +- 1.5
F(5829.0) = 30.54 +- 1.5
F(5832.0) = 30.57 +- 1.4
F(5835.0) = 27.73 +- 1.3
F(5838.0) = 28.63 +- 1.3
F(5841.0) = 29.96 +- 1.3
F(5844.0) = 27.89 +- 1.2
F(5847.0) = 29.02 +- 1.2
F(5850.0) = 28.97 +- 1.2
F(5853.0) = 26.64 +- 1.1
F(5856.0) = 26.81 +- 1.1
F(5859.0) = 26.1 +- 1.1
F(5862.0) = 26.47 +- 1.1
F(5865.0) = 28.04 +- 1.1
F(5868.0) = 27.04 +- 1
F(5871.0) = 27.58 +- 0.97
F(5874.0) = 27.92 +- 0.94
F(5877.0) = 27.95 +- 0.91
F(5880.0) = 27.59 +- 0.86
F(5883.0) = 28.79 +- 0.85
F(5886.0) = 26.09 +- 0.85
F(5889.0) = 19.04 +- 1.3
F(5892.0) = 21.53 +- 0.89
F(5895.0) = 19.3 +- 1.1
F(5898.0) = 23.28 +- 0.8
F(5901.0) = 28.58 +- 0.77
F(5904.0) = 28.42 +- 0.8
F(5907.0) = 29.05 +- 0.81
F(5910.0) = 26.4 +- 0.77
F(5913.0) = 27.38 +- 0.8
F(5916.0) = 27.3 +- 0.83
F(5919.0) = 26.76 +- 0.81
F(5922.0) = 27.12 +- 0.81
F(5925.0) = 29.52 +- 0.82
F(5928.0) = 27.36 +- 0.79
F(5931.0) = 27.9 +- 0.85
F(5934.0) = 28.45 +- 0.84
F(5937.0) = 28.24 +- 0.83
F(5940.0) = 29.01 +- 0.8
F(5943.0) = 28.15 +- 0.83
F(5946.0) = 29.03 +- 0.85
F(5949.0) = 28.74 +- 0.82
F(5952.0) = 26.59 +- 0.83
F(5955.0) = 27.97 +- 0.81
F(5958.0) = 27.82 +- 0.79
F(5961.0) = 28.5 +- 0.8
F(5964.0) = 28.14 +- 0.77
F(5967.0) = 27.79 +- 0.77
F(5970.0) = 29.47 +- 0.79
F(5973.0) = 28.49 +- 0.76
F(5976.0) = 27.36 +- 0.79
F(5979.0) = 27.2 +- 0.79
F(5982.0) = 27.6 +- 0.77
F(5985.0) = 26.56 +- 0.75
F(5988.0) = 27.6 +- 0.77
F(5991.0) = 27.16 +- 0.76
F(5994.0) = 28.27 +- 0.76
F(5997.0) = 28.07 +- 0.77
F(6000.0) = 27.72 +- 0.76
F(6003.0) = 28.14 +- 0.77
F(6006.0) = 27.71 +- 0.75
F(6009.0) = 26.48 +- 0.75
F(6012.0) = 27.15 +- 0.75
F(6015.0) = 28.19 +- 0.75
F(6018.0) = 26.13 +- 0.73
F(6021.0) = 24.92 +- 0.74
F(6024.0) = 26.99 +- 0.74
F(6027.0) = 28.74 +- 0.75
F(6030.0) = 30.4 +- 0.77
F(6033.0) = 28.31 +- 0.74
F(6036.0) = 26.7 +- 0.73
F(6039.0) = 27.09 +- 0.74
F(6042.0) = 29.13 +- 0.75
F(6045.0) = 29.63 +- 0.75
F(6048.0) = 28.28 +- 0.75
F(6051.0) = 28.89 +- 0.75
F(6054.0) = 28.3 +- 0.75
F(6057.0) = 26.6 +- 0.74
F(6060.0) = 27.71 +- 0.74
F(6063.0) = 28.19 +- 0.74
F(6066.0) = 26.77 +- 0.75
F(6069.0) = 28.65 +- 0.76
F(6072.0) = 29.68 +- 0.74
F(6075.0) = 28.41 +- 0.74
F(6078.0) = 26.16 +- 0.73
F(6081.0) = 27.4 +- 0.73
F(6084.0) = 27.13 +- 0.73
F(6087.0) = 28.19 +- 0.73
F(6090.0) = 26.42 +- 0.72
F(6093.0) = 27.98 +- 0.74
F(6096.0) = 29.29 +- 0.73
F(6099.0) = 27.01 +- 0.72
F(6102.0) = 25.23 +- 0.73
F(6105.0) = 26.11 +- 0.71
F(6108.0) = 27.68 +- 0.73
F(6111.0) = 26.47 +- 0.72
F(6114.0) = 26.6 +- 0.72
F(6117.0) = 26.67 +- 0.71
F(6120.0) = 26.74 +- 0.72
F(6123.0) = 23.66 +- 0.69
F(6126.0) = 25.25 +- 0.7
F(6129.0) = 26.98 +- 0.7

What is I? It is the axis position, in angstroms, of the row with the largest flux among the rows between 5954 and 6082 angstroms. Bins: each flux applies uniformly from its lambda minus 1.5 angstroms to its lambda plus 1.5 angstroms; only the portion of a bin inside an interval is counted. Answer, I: 6030.0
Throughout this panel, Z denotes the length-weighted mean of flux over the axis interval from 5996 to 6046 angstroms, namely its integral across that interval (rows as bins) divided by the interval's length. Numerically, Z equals 27.71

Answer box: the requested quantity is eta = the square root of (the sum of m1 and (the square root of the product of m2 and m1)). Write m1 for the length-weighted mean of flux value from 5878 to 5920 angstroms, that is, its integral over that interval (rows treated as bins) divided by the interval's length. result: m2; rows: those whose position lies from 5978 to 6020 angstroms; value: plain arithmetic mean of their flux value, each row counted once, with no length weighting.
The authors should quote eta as 7.23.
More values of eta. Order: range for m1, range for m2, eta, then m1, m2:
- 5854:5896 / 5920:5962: 7.27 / 25.8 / 28.2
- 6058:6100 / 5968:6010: 7.45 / 27.8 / 27.7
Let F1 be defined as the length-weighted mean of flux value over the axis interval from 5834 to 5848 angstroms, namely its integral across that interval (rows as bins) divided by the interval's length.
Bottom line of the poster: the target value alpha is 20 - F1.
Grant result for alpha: -8.7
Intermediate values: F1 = 28.7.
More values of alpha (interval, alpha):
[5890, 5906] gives -4.2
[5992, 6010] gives -7.8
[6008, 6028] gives -6.9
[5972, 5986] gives -7.4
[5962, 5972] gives -8.5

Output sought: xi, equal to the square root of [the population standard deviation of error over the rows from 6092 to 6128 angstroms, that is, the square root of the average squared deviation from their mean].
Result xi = 0.12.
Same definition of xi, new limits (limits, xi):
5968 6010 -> 0.12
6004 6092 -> 0.10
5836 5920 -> 0.42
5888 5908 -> 0.43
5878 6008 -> 0.30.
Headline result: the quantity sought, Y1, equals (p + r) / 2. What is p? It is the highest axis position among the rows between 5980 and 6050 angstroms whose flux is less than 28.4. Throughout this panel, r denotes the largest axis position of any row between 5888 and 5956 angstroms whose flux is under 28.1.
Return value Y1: 6001.5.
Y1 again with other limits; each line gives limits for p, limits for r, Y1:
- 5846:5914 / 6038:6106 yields 6009.0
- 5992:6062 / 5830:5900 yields 5979.0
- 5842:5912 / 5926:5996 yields 5950.5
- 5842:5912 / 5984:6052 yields 5974.5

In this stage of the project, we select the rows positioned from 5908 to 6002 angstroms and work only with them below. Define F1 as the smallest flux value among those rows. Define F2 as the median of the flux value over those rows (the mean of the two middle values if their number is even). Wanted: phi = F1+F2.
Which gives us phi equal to 54.2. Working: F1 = 26.4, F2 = 27.8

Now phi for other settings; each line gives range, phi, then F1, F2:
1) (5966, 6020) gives 53.8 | 26.13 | 27.7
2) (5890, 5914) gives 46.2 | 19.3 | 26.9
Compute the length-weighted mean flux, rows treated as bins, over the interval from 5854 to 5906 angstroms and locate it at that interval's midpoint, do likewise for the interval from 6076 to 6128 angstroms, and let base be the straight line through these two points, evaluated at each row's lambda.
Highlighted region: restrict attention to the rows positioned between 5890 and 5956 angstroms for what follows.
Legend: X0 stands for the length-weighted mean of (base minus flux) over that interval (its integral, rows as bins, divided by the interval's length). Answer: -0.9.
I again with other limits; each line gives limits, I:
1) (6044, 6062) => 6045.0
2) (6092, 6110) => 6096.0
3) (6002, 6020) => 6015.0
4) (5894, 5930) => 5925.0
